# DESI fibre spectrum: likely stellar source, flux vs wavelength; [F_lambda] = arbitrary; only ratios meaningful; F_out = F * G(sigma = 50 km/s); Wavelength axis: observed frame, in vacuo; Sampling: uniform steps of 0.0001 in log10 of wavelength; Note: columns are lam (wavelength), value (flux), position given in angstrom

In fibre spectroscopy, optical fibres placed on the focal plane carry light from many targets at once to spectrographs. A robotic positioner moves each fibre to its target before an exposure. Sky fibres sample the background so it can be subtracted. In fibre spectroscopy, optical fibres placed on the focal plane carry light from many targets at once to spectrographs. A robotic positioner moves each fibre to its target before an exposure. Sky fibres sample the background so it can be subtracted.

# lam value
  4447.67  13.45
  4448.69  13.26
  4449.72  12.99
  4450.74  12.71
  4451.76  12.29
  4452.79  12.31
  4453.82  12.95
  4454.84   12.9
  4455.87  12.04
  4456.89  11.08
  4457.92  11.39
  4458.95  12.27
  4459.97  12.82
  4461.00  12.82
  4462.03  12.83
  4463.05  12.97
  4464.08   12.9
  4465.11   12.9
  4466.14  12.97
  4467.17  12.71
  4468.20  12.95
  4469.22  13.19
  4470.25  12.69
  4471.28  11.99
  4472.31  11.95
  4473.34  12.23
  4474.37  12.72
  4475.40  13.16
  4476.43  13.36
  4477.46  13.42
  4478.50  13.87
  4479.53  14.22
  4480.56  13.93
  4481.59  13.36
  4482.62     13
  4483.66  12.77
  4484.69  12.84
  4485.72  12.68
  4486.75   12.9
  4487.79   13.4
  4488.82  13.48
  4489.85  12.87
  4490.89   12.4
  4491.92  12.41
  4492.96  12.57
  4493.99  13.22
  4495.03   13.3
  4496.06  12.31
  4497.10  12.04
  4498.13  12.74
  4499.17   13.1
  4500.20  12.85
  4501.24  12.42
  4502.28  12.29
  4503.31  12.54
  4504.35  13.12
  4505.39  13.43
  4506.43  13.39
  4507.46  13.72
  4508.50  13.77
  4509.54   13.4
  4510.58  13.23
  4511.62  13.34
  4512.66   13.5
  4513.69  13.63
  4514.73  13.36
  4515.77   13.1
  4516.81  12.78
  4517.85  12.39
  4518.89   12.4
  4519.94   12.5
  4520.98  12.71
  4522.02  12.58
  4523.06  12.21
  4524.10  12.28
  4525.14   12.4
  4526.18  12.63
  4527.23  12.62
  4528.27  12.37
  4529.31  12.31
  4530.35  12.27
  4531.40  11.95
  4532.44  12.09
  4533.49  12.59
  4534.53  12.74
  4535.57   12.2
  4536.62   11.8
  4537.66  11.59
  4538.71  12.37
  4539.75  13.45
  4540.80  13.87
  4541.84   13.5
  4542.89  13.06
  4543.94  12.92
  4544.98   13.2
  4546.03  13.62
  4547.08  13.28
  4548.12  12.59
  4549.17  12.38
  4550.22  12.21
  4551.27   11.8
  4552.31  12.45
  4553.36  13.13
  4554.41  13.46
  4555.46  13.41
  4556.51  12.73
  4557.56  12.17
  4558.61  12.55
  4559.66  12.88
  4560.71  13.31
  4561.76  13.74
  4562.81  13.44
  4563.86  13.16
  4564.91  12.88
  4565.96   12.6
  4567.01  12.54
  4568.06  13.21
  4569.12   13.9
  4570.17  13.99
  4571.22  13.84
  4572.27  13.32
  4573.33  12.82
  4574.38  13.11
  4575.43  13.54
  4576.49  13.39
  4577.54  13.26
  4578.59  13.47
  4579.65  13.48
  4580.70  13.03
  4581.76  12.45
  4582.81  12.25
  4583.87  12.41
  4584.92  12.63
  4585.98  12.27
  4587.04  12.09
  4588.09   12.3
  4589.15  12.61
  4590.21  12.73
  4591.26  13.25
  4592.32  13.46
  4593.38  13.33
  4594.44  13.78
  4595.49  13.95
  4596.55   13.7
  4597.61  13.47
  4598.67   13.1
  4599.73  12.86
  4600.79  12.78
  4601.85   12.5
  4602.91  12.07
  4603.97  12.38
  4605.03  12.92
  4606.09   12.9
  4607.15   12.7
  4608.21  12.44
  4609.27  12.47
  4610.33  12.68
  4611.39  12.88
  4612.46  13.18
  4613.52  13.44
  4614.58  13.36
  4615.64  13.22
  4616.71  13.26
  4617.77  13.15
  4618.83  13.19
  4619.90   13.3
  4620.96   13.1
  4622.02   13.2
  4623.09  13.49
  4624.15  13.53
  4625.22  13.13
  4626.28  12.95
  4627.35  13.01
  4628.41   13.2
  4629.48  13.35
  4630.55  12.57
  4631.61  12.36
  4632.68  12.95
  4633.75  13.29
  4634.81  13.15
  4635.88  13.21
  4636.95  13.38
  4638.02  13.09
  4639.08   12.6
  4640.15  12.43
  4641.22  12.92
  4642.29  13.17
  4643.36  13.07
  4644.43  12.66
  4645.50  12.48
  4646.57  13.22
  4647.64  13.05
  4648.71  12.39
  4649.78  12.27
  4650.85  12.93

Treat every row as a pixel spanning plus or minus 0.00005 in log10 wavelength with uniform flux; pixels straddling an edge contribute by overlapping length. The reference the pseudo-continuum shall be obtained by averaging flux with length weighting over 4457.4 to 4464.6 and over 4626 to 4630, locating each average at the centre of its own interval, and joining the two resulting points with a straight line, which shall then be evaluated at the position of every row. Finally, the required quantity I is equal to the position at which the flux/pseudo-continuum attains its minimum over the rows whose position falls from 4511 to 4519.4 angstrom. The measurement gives 4517.85 angstrom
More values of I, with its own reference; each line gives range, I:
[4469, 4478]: 4472.31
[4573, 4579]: 4573.33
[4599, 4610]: 4602.91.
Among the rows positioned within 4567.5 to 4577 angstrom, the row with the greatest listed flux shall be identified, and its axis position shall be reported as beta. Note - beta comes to 4570.17 angstrom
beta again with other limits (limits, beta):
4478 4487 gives 4479.53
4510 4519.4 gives 4513.69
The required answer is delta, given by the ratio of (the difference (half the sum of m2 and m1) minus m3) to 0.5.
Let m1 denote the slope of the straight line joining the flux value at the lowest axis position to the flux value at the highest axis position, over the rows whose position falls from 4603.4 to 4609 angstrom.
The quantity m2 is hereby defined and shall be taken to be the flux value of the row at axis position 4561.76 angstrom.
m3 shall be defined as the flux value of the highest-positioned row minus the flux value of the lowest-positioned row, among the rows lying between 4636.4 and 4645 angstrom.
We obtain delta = 15.2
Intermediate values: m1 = 0.014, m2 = 13.74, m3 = -0.7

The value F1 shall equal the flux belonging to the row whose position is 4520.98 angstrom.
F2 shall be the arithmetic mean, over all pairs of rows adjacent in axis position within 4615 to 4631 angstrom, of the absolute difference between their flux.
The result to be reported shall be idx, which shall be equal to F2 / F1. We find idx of 0.015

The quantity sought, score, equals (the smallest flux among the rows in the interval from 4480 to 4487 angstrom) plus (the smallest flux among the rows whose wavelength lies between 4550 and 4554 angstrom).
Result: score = 24.5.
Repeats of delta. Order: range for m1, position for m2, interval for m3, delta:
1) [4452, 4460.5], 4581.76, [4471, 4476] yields 10.2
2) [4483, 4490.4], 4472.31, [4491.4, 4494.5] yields 10.3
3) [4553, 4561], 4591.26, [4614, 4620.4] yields 13.4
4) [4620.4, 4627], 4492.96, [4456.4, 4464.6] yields 8.9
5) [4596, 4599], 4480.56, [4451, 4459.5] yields 13.7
